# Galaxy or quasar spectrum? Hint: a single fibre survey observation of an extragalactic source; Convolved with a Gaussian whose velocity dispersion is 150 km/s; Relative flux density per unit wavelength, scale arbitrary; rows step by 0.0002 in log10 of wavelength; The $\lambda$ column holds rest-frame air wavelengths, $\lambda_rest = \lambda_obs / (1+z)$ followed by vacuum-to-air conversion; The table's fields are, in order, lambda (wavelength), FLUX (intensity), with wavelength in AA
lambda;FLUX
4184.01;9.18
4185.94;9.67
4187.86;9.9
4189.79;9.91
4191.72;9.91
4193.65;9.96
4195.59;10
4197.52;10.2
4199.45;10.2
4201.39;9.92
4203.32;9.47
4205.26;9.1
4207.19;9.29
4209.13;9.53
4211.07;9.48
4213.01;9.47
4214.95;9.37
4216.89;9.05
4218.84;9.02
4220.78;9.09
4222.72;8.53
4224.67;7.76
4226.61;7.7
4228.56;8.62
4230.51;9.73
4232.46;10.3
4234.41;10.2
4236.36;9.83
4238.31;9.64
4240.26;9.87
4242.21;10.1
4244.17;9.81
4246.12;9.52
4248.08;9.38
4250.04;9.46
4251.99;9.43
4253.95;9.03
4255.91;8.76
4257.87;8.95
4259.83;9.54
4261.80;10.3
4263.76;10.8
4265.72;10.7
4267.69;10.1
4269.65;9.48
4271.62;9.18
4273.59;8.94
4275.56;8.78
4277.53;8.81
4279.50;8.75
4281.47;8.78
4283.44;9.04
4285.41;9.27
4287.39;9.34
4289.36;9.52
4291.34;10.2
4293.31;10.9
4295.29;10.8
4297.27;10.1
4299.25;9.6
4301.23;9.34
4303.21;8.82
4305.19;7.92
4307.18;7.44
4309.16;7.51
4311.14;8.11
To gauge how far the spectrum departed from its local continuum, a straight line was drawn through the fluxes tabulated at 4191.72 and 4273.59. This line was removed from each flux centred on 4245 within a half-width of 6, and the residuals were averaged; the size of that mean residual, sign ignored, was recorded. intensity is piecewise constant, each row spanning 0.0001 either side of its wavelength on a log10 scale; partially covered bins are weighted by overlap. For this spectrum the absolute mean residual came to 0.41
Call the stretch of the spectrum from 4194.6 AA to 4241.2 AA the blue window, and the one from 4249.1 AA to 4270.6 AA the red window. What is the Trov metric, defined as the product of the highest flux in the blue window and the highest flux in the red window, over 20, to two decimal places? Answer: 5.56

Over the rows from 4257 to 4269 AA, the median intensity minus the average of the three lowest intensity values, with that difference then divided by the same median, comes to 0.066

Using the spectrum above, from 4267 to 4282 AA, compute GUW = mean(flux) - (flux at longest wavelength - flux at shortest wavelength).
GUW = 10.4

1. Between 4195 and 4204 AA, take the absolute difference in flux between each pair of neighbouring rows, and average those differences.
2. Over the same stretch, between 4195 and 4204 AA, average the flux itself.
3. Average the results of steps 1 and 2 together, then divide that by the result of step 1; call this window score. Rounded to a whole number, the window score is 22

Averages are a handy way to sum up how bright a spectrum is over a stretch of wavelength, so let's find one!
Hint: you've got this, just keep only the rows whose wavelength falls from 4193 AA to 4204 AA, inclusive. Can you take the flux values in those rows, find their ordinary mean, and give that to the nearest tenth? 10.0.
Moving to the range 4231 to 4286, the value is 9.5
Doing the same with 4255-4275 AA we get 9.7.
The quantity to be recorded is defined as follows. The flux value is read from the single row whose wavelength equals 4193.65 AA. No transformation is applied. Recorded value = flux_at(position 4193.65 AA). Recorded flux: 9.96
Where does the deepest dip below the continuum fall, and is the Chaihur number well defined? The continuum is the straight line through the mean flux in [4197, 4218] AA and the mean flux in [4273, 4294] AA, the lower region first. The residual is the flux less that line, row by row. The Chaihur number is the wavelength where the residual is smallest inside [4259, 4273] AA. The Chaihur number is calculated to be 4271.62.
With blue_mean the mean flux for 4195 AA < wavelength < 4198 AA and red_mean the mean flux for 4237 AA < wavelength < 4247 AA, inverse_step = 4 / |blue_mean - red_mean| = 13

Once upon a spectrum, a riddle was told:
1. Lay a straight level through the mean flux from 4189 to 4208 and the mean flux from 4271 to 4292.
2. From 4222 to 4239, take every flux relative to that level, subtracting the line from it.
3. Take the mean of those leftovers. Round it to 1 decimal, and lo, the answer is -0.4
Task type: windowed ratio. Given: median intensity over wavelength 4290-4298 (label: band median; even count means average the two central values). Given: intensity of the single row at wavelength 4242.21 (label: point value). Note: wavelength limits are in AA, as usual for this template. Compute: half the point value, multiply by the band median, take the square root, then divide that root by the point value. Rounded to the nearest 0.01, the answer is 0.72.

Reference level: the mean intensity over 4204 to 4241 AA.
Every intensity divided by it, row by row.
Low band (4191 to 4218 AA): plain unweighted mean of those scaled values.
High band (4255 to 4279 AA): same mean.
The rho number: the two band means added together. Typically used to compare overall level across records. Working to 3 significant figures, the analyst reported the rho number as 2.07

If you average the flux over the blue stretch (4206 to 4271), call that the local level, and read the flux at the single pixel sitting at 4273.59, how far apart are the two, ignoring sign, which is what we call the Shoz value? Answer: 0.51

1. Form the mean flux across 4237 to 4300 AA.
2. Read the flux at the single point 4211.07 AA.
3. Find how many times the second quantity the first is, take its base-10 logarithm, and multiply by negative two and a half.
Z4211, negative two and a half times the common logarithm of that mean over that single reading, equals -0.013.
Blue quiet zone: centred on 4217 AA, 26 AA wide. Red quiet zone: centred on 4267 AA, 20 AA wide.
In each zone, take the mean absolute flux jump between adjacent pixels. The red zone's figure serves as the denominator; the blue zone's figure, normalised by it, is 0.64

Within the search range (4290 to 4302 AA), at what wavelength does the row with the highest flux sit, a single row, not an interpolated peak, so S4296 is 4293.31 AA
